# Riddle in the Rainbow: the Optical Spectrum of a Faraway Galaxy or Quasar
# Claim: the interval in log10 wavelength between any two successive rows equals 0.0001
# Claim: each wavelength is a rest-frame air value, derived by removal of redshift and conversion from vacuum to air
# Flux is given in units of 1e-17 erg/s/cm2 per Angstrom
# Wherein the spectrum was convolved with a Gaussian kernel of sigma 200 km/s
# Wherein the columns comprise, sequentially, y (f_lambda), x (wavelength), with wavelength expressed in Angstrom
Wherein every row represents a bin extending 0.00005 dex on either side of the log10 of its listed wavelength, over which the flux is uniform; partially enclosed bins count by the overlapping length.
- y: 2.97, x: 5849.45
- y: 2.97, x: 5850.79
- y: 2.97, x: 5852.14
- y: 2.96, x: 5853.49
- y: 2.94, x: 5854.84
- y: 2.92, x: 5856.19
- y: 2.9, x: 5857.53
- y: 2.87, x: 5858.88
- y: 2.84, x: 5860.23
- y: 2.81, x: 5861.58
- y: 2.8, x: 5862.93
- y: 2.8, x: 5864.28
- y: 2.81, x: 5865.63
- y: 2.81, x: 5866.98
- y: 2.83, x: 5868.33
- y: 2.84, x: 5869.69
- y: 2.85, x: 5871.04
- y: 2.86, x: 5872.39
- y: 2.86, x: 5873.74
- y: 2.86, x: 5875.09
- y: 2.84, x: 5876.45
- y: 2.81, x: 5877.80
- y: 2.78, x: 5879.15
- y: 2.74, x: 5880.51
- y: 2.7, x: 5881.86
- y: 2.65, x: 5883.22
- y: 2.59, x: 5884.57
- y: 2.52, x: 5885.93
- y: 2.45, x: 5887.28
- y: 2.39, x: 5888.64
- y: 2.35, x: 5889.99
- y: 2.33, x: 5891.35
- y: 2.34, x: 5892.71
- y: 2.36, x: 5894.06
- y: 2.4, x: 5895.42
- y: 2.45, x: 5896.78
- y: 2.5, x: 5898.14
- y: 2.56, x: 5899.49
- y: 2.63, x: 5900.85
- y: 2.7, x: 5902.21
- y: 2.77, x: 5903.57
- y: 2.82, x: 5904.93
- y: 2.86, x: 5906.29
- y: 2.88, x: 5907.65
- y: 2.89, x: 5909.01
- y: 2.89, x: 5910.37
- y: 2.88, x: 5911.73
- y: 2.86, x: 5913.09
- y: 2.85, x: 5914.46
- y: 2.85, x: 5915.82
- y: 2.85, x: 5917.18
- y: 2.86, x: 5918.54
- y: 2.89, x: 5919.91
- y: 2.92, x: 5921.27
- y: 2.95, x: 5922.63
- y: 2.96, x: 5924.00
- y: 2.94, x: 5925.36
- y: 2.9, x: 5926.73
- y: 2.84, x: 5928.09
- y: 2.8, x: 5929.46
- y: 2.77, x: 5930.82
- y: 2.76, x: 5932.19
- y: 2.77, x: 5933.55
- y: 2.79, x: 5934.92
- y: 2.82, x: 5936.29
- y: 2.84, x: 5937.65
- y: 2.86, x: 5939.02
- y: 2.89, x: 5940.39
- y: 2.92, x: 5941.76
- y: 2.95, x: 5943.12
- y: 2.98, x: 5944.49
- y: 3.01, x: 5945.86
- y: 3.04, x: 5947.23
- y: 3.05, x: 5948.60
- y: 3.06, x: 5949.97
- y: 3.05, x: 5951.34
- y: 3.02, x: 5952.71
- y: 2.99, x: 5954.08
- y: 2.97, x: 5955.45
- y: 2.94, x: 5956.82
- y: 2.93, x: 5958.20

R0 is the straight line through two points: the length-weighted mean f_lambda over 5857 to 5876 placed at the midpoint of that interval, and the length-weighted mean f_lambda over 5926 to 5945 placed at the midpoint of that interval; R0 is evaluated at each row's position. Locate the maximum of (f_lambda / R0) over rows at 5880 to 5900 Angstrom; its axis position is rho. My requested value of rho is 5880.51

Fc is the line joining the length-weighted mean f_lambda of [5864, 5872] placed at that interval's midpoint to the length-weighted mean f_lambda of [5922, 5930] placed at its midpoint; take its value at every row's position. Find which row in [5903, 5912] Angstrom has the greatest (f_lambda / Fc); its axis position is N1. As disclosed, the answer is 5909.01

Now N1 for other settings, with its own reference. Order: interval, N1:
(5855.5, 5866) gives 5856.19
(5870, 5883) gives 5872.39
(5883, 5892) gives 5883.22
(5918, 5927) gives 5924.00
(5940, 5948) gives 5947.23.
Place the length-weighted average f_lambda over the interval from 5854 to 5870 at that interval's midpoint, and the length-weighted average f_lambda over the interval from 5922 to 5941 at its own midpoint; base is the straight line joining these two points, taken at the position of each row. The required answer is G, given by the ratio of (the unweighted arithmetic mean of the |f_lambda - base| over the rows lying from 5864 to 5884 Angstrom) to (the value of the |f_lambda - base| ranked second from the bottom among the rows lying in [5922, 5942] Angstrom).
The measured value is 6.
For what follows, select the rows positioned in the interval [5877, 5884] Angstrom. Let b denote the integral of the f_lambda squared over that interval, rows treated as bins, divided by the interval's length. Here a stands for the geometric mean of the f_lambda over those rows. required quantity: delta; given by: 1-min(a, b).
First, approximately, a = 2.74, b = 7.5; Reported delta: -1.74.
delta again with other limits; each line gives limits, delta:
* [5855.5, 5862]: -1.87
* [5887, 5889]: -1.42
